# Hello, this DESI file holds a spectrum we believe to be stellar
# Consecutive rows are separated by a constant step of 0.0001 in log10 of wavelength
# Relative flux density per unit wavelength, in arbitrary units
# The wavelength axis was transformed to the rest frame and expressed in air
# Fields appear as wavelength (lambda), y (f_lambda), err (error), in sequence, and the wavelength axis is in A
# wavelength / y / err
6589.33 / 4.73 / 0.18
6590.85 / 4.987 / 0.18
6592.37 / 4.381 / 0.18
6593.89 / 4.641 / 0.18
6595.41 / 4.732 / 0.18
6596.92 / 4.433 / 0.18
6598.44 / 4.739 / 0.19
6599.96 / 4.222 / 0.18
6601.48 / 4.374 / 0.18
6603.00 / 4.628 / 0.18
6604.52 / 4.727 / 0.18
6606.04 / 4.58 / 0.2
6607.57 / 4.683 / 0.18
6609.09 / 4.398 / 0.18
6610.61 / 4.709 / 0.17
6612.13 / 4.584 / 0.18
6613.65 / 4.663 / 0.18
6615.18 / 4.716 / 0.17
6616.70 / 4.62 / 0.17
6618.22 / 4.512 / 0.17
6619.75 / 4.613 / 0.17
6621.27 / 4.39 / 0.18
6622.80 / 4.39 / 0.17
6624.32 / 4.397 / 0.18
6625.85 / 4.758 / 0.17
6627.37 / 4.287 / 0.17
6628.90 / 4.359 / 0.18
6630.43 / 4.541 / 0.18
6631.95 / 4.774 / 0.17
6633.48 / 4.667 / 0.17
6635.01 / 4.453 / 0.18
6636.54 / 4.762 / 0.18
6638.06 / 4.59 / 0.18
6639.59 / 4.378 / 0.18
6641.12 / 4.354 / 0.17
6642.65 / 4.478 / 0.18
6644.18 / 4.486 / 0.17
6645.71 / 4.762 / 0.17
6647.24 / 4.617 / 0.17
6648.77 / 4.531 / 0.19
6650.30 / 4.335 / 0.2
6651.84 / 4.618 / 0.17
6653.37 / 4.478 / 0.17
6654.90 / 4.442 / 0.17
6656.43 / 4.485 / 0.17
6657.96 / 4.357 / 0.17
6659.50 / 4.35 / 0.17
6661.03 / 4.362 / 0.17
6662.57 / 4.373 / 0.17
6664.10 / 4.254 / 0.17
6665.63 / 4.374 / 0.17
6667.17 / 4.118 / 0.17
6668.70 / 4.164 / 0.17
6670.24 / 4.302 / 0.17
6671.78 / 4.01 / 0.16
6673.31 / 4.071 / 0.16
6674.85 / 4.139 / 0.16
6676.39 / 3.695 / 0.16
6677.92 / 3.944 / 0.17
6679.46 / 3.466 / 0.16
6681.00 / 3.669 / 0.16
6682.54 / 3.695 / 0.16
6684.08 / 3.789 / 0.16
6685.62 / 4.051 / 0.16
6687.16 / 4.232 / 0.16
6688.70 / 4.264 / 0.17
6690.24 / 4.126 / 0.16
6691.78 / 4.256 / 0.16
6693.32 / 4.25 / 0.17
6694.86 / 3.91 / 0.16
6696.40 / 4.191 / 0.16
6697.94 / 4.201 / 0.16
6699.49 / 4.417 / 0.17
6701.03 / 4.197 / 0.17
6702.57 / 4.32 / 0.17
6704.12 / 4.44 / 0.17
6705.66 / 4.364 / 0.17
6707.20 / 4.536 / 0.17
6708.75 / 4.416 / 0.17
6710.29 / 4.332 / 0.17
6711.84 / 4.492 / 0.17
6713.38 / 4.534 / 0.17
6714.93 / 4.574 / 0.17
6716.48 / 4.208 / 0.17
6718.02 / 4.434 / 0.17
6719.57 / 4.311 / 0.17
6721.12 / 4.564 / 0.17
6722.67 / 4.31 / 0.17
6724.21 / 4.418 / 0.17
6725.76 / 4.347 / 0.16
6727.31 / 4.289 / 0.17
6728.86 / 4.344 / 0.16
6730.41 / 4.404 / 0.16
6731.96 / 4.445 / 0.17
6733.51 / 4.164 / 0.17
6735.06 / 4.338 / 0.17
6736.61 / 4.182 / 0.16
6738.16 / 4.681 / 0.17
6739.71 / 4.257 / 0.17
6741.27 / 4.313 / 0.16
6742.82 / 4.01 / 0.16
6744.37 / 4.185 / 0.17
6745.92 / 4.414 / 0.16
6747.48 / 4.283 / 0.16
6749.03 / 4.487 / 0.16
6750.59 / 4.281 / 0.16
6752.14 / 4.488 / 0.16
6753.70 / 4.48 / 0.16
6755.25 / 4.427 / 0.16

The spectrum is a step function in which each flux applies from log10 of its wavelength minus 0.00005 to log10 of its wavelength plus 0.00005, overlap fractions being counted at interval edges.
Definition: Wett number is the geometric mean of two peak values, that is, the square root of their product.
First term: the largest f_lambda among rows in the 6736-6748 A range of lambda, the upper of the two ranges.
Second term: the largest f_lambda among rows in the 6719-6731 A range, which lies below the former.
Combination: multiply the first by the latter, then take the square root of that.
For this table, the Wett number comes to 4.62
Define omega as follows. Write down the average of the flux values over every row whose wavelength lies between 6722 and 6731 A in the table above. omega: 4.35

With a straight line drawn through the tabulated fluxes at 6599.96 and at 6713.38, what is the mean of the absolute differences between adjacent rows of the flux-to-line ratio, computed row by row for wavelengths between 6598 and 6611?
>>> 0.055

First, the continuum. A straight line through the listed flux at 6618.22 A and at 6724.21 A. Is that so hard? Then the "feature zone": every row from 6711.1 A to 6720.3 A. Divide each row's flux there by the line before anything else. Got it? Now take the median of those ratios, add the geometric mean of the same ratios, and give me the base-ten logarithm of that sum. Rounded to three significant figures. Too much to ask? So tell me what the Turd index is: 0.303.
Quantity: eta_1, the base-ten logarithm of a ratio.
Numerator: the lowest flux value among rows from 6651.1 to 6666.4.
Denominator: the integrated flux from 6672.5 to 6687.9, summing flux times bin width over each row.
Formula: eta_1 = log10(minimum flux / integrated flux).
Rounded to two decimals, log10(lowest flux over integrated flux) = -1.15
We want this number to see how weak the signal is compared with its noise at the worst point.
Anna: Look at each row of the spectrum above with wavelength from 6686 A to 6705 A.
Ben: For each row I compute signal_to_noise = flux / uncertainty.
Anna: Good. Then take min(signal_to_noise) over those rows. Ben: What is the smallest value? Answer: 24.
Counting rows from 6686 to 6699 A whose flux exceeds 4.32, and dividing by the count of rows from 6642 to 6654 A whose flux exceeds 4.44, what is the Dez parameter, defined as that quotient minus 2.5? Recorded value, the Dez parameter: -2.5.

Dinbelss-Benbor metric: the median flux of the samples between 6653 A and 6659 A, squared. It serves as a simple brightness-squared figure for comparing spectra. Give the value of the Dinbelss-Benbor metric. 19.9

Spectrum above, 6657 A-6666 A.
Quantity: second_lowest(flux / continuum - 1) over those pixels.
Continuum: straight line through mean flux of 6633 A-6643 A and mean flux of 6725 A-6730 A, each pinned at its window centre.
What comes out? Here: -0.03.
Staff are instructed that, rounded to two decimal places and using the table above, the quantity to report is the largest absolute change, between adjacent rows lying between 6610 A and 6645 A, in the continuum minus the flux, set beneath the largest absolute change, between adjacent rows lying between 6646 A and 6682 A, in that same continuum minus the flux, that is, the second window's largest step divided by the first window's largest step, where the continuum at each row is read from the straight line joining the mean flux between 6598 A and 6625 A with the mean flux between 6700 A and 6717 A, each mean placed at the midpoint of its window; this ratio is 1.01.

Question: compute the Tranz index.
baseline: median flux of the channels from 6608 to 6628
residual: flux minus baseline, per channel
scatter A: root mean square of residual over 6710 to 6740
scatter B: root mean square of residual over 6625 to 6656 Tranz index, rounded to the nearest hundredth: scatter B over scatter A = 0.66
